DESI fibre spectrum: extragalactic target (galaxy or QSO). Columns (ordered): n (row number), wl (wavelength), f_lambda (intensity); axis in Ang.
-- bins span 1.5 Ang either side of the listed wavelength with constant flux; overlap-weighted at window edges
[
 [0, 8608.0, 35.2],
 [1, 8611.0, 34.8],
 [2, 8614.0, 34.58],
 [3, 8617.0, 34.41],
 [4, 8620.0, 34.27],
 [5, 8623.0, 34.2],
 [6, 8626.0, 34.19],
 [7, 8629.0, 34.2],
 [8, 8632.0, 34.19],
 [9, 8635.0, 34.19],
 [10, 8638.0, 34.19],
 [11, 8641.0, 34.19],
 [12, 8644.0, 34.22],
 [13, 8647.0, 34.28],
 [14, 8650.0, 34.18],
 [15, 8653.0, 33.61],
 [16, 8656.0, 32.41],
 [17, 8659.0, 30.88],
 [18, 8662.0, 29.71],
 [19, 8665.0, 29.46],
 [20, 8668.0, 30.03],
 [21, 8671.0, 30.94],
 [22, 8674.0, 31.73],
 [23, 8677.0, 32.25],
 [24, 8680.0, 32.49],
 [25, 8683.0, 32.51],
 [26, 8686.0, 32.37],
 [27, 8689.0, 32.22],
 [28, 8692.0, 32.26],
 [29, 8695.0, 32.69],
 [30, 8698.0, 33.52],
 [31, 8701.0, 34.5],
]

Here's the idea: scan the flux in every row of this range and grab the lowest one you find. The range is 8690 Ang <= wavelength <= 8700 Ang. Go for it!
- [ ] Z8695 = 32.26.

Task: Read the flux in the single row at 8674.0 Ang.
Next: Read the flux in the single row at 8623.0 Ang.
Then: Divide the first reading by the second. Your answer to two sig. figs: 0.93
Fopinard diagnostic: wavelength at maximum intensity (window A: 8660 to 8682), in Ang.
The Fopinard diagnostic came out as 8680.0 Ang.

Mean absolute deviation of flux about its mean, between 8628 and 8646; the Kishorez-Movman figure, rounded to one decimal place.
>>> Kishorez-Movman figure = 0.0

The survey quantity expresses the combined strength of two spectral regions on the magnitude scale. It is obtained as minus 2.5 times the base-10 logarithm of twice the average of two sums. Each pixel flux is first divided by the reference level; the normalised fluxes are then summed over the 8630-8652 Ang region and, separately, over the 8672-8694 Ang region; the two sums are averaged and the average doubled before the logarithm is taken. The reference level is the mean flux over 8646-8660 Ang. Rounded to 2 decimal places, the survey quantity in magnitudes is -2.87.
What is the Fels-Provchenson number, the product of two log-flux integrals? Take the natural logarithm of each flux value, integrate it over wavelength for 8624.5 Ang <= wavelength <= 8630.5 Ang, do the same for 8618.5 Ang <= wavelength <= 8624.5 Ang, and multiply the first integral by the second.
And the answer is 449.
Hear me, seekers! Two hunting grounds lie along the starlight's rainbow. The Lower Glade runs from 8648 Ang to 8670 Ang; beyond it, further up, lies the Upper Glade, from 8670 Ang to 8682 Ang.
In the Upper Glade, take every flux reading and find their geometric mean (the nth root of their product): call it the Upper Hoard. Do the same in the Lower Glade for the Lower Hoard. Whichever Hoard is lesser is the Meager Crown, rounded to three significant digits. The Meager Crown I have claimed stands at 31.4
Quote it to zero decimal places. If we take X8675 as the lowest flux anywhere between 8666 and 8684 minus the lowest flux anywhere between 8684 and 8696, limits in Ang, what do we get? -2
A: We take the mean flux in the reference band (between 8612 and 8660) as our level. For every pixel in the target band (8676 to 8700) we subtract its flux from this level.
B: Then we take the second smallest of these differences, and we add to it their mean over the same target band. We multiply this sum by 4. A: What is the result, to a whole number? 10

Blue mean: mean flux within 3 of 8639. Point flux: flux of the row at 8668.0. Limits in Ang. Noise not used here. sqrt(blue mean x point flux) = 32.0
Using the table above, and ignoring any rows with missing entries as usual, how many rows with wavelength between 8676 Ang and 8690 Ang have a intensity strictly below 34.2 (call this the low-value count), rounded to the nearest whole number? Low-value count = 5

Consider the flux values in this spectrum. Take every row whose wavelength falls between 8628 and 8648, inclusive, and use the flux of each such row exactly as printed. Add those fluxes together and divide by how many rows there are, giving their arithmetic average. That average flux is 34.21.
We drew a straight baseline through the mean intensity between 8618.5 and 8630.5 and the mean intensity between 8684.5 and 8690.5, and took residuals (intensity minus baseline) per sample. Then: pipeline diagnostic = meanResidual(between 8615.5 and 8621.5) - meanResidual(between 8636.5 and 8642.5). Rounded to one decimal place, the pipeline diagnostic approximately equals -0.5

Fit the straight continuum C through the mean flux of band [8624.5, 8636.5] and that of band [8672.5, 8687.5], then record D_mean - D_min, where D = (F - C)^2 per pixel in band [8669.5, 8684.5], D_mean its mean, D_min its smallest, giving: 0.70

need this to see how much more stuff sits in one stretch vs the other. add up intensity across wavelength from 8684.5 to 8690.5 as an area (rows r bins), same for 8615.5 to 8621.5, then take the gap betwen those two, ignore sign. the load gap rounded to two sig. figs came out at 12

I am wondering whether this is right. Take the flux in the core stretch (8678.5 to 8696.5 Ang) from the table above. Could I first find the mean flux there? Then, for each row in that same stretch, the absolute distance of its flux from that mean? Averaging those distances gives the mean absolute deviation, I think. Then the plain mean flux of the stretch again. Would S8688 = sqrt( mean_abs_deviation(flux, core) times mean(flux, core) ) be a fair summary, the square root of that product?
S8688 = 2.1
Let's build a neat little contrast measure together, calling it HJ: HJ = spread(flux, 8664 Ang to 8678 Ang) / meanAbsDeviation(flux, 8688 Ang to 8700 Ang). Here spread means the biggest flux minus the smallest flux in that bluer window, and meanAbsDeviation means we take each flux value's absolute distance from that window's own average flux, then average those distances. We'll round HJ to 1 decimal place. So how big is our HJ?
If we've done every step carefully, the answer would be 6.5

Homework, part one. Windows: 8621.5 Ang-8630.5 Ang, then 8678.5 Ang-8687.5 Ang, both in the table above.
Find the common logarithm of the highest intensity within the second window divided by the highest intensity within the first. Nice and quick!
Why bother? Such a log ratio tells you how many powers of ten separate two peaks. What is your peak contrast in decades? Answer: -0.022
